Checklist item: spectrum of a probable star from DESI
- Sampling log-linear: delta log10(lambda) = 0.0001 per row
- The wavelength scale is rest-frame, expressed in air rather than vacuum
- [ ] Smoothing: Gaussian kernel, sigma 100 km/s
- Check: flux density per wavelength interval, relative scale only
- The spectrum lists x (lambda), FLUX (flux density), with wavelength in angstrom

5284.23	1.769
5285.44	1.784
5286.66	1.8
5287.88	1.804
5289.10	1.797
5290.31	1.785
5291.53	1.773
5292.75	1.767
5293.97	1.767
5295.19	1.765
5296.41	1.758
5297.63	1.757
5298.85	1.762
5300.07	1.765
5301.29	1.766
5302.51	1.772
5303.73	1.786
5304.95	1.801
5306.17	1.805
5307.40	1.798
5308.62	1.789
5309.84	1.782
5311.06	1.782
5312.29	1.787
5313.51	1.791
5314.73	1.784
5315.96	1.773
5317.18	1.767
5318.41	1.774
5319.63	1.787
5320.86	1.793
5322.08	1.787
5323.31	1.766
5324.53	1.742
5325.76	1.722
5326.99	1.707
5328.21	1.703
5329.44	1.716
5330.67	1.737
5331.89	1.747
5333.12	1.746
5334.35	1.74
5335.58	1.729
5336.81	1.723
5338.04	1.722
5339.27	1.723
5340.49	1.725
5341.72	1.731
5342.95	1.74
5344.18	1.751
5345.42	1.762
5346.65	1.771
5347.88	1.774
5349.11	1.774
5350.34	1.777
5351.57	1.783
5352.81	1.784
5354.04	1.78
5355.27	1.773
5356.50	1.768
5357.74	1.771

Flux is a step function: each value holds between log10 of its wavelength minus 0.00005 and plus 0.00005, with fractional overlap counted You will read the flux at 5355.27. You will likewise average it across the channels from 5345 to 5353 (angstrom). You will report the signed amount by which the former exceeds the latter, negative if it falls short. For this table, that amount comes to -0.002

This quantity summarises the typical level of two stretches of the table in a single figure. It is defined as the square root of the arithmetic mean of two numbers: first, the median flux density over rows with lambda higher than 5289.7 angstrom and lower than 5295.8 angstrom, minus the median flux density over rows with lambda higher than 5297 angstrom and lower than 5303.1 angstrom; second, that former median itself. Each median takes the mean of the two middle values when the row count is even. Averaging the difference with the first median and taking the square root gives 0.940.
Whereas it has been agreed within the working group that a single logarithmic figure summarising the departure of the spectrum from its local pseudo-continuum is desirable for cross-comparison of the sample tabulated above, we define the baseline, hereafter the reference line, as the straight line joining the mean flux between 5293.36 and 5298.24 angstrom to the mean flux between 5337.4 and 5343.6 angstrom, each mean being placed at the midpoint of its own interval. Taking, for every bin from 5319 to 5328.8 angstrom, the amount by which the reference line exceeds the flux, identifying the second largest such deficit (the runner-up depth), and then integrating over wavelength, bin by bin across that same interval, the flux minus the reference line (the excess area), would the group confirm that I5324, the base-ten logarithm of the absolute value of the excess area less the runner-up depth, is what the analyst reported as -1.2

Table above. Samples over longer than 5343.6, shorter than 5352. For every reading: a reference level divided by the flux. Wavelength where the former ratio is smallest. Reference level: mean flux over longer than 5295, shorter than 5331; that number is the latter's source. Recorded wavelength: 5351.57 angstrom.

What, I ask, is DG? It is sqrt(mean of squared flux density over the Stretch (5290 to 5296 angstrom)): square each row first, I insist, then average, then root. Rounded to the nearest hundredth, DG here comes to 1.77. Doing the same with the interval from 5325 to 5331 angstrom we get 1.72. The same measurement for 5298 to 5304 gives 1.77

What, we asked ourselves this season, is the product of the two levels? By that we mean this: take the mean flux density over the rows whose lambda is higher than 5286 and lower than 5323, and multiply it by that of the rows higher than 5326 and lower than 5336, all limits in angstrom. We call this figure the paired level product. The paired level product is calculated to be 3.08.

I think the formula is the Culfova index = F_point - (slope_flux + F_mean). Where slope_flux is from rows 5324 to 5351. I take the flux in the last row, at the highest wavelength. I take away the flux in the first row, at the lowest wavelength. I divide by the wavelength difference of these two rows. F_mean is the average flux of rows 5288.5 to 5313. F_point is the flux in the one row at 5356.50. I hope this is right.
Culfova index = -0.012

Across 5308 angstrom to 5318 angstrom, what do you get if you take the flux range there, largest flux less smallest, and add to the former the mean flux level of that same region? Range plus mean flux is 1.81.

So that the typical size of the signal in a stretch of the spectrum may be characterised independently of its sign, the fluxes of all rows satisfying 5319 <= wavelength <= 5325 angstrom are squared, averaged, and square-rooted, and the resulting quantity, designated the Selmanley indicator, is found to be 1.78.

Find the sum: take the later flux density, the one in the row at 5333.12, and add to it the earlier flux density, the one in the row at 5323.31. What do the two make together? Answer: 3.51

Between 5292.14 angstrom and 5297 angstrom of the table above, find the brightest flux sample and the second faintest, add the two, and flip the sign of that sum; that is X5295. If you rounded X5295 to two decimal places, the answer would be -3.53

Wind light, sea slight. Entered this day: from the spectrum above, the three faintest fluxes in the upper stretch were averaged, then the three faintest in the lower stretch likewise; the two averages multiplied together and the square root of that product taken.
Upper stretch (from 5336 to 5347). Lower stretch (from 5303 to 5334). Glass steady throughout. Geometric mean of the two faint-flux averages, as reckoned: 1.716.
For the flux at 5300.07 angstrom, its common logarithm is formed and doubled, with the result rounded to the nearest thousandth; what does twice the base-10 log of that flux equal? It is 0.493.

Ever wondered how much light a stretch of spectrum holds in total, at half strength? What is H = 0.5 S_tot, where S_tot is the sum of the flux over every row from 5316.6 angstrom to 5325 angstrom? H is 6.2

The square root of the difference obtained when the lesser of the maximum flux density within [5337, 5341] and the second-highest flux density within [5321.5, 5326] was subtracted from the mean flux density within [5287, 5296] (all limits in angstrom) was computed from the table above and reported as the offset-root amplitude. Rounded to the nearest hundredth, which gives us 0.23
